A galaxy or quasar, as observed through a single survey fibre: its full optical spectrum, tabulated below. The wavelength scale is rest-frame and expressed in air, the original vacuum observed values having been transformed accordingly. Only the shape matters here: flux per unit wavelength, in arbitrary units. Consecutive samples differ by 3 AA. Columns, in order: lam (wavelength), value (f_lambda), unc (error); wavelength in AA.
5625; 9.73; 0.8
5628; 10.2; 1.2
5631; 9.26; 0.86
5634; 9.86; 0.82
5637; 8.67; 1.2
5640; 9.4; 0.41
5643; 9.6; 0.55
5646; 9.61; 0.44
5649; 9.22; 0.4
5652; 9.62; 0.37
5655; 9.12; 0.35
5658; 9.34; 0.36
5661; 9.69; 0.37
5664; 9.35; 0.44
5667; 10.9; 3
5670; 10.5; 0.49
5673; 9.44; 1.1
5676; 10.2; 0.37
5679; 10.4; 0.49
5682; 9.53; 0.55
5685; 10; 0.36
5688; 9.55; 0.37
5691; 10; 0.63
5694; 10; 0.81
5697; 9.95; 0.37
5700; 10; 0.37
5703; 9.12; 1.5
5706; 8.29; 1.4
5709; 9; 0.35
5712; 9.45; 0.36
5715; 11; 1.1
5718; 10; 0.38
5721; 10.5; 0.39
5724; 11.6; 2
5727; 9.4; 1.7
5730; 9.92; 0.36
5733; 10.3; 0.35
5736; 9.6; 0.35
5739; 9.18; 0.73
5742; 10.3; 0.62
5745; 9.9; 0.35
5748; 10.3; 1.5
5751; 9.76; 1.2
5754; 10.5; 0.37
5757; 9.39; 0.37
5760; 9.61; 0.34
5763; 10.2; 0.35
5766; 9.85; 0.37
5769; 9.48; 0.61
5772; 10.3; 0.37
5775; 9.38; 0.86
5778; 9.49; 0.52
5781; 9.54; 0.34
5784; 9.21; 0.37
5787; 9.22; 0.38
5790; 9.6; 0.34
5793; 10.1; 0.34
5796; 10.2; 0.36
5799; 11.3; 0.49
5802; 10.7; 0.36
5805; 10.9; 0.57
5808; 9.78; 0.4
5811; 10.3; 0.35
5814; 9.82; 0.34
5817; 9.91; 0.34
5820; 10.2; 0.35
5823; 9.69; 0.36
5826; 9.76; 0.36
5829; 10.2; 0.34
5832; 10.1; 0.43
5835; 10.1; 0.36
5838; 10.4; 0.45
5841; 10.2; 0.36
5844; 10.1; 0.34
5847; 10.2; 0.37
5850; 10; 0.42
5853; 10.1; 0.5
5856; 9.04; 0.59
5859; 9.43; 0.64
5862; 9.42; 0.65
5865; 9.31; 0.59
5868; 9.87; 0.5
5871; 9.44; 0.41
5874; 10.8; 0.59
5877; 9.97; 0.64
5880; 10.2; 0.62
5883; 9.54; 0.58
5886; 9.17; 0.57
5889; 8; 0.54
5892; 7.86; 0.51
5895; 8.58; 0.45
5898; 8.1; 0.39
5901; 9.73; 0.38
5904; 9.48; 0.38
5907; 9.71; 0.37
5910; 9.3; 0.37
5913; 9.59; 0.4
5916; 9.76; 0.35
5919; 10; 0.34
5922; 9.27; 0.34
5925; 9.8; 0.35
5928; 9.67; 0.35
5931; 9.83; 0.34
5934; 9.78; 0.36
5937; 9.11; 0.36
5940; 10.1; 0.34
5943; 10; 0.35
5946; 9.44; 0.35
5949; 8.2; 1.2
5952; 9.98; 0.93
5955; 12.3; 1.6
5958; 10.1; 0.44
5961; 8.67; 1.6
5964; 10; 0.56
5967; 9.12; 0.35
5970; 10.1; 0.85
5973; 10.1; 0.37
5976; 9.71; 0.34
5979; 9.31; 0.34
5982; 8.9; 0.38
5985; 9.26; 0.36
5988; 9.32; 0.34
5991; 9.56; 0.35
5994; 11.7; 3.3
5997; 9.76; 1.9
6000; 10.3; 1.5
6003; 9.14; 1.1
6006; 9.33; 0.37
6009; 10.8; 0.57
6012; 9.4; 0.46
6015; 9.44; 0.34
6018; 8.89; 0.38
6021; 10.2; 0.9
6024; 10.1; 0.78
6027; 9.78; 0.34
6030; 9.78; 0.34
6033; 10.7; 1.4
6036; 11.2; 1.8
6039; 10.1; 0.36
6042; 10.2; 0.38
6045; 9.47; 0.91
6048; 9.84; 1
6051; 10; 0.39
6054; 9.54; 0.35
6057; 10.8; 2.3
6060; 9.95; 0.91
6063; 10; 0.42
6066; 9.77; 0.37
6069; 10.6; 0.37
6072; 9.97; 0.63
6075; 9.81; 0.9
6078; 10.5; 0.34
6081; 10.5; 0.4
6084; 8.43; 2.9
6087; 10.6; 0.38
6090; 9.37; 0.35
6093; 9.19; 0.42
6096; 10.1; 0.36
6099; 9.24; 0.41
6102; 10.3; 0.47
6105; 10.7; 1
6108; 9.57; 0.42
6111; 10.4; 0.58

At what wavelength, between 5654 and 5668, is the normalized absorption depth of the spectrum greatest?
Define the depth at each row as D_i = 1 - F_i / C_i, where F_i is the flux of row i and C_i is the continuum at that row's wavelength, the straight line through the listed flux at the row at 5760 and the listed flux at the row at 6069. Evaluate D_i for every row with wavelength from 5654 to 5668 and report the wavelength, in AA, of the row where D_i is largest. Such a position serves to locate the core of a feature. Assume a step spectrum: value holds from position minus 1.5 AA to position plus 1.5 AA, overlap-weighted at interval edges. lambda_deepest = 5655 AA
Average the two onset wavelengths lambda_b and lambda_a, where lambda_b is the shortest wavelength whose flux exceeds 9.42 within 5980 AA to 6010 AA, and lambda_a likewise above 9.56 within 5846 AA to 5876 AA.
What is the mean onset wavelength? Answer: 5919.0 AA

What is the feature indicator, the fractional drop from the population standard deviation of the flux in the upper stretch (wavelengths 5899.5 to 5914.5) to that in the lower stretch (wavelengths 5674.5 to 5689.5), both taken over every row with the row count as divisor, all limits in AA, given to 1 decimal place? -1.2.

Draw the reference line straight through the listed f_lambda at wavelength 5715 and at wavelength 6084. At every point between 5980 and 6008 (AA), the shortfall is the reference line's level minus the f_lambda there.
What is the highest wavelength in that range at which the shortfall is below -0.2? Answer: 6006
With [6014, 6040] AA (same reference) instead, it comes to 6039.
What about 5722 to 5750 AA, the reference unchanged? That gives 5724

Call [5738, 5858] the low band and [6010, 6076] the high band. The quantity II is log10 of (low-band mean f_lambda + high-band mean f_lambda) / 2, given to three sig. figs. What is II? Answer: 0.999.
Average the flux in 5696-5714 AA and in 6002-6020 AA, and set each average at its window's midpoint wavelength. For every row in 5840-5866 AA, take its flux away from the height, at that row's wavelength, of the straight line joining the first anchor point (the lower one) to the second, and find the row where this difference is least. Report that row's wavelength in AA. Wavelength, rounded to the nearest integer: 5841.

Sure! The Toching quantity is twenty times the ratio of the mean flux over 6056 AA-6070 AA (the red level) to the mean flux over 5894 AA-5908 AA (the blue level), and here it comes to 22.4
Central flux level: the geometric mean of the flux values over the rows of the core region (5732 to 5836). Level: 9.94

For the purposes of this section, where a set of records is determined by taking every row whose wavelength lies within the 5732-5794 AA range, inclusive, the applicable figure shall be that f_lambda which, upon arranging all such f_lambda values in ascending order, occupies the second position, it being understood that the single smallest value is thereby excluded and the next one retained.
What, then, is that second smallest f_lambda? 9.21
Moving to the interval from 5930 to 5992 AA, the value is 8.67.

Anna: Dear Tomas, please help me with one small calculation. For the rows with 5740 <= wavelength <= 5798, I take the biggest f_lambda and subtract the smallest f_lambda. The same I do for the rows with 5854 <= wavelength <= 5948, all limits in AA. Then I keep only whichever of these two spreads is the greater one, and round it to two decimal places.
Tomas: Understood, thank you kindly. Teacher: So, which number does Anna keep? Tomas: 2.94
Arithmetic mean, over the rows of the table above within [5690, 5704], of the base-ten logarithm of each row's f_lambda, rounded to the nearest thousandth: 0.992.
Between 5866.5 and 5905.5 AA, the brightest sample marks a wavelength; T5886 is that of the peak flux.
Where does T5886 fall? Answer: 5874 AA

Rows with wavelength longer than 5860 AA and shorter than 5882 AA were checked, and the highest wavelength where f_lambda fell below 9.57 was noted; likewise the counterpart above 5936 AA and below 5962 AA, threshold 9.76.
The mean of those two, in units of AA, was 5916.0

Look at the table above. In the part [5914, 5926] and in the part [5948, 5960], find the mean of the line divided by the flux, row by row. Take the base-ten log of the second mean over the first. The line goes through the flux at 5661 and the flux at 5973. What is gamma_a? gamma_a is -0.01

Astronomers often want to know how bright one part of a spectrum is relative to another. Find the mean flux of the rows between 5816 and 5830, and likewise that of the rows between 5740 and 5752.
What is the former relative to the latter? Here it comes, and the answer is 0.99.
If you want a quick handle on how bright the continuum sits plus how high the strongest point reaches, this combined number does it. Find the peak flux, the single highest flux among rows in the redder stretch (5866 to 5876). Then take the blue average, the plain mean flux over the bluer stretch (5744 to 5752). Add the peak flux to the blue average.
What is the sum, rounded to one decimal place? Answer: 20.8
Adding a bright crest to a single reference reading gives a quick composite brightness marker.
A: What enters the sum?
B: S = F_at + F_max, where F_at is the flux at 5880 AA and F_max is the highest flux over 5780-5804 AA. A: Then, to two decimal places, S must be 21.50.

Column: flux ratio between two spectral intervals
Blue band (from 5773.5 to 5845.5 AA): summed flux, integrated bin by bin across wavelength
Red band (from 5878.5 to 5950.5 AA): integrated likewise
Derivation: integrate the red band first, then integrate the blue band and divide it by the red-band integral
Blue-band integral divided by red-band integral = 1.07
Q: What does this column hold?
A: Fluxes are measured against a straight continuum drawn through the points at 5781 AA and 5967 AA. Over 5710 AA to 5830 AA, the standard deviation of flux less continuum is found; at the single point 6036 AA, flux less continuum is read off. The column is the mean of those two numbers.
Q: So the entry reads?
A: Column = 1.4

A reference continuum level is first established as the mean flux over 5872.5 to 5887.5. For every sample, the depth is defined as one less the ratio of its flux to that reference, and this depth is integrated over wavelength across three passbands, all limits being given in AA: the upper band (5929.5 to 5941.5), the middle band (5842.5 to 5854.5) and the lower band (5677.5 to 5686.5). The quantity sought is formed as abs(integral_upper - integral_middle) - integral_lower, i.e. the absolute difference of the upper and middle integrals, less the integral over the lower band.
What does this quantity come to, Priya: 0.5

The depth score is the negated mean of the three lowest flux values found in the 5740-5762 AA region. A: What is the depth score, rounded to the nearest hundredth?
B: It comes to -9.59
